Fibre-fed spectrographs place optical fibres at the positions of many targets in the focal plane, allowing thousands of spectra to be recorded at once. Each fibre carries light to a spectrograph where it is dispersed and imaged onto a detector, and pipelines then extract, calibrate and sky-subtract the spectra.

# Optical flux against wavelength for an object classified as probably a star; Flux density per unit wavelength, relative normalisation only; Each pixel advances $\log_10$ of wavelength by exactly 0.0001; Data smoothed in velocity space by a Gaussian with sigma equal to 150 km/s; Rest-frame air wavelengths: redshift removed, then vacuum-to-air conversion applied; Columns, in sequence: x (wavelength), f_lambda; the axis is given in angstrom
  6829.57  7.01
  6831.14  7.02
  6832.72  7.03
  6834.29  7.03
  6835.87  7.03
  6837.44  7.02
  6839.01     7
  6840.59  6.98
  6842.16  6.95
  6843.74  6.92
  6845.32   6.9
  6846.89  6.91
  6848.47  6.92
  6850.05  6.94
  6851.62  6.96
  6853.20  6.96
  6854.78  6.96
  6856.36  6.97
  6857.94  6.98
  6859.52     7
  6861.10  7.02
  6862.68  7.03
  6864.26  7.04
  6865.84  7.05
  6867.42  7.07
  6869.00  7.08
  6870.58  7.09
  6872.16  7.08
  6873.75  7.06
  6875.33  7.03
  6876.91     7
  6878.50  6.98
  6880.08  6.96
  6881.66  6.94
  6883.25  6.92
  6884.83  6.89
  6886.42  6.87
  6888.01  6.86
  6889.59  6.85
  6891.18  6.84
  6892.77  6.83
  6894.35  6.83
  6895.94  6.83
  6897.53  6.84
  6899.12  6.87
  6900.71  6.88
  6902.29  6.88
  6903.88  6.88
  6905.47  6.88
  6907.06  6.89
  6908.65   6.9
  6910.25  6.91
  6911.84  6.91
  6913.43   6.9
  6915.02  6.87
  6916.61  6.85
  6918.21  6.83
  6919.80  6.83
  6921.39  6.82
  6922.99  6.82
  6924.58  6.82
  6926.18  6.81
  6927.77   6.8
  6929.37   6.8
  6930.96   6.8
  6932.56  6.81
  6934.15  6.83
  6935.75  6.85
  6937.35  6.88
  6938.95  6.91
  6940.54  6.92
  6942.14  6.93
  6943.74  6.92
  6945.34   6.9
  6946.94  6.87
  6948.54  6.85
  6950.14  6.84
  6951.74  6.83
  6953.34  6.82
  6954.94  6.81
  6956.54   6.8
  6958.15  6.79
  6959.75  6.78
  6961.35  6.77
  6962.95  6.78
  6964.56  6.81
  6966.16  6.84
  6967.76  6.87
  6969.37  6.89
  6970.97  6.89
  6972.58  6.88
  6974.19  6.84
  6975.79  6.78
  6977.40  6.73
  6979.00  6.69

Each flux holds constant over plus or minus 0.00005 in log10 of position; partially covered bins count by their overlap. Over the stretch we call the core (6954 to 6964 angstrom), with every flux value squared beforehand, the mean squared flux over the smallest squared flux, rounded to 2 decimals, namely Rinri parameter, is 1.01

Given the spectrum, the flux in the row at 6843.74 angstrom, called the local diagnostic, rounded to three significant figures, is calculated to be 6.92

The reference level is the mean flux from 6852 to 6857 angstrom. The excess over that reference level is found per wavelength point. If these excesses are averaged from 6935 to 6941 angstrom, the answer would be -0.07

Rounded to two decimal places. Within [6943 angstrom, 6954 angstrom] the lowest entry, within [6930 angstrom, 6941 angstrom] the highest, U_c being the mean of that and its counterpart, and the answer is 6.87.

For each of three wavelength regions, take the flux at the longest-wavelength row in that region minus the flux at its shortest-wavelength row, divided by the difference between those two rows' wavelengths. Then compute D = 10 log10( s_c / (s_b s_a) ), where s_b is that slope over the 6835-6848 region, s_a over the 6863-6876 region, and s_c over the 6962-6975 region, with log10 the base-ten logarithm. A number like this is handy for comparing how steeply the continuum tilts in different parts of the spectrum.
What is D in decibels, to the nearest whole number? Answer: 27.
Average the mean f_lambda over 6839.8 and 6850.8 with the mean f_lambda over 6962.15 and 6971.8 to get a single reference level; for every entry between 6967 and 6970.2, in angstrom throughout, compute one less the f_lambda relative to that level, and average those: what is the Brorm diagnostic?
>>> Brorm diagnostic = 0.001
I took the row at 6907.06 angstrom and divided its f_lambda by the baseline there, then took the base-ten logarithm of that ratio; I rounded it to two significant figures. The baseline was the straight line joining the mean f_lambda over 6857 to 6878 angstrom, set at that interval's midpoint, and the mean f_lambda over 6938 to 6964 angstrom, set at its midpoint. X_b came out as -0.0036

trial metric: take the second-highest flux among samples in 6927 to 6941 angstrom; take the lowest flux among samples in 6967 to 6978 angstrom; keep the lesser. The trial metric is 6.73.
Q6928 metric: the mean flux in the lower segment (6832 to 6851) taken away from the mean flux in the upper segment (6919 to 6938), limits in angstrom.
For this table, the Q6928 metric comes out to -0.15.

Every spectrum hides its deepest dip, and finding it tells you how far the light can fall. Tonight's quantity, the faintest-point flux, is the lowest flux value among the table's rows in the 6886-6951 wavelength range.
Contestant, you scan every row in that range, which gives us 6.8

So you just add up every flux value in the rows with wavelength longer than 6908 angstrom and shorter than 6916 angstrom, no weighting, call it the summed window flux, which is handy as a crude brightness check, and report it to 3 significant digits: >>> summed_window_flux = 34.5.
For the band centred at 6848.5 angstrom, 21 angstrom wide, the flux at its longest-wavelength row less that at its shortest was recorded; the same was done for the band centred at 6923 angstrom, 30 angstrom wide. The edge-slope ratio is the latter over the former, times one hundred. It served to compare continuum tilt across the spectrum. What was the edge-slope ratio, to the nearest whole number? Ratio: 100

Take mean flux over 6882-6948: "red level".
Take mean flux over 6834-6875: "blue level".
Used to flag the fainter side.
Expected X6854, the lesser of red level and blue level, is 6.86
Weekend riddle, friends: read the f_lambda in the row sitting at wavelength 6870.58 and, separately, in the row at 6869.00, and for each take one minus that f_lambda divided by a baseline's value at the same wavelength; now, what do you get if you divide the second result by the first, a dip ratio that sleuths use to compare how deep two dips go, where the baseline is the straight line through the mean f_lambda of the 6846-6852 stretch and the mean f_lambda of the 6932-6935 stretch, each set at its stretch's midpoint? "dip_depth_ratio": 0.9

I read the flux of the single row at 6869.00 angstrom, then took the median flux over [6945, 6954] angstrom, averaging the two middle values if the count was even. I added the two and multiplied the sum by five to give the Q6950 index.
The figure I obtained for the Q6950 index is 69.6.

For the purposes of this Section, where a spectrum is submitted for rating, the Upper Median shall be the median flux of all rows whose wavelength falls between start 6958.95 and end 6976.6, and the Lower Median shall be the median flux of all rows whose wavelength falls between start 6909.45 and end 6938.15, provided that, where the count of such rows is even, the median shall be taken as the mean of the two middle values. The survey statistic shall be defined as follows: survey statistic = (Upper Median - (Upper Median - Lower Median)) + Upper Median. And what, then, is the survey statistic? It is 13.7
